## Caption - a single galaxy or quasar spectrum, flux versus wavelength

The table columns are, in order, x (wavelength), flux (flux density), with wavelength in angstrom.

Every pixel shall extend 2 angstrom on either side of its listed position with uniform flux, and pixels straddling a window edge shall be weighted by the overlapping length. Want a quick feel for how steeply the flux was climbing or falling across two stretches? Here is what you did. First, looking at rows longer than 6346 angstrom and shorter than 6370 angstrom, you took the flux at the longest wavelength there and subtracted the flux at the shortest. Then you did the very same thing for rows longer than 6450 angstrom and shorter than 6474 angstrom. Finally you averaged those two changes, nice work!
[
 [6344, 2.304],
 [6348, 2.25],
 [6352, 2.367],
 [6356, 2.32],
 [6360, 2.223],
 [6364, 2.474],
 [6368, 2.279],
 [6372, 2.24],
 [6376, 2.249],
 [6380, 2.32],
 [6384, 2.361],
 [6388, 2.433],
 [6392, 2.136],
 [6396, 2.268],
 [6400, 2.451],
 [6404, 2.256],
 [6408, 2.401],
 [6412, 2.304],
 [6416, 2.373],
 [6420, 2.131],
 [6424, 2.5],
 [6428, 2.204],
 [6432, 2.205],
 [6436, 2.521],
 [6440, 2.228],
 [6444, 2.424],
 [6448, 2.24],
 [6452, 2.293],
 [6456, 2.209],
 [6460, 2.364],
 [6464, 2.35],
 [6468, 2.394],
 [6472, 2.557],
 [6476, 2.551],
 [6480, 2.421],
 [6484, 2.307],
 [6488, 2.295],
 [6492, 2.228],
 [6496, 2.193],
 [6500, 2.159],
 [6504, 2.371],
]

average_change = 0.15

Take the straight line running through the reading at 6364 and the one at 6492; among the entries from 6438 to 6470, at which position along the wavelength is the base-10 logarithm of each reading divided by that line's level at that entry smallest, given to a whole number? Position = 6440 angstrom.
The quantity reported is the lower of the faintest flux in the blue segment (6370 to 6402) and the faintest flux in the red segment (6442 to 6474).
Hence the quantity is 2.14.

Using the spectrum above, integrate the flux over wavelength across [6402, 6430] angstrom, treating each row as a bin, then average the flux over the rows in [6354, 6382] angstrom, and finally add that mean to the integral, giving 67.0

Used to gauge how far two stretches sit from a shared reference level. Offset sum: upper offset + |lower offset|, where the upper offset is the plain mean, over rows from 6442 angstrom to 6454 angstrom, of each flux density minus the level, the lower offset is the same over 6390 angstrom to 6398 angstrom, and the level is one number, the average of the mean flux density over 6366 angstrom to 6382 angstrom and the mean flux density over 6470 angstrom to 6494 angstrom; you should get 0.12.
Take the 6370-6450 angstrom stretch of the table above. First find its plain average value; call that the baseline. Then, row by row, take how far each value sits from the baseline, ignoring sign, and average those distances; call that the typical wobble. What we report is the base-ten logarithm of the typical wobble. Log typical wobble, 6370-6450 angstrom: -1.01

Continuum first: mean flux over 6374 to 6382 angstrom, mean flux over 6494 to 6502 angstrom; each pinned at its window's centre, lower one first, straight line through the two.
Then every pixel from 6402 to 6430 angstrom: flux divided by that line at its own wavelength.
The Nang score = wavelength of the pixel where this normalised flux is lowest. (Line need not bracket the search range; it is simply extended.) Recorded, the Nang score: 6420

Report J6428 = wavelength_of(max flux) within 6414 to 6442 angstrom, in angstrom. 6436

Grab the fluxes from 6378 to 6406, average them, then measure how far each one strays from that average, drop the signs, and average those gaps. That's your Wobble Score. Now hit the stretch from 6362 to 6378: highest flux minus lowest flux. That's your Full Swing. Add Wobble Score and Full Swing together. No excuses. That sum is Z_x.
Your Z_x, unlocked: 0.318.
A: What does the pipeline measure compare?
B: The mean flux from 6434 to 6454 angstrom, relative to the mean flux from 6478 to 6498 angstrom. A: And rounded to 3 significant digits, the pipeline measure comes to 1.02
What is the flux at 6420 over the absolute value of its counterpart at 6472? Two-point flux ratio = 0.83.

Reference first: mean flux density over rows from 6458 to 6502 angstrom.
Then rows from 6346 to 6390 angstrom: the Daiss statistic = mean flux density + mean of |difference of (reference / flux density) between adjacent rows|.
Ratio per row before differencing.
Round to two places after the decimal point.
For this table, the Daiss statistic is 2.36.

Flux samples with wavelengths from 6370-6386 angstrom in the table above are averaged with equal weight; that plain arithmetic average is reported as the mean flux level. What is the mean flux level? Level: 2.29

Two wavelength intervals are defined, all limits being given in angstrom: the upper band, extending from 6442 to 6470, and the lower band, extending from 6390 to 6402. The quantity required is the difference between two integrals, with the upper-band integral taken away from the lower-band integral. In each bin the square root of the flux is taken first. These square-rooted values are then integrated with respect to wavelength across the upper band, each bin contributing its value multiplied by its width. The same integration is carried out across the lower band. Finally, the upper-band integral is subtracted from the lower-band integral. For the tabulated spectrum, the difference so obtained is -25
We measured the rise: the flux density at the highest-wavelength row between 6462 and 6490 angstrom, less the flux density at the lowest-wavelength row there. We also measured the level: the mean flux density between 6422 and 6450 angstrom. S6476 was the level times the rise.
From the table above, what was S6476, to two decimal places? -0.13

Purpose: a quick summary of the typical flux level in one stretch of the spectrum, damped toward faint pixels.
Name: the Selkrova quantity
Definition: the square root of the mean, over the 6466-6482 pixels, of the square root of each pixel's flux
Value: 1.255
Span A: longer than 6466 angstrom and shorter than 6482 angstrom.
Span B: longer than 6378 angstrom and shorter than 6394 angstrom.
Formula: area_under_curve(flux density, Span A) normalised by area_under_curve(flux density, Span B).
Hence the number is 1.07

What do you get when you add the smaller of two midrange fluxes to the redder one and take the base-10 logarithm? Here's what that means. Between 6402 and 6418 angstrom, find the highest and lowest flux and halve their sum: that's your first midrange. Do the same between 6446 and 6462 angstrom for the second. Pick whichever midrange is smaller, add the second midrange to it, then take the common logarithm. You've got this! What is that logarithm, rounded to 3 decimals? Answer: 0.660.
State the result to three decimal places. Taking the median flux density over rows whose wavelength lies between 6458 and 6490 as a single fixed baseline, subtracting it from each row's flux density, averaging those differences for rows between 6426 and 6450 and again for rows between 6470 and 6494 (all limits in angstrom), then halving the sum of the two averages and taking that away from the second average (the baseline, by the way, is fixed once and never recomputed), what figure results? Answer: 0.045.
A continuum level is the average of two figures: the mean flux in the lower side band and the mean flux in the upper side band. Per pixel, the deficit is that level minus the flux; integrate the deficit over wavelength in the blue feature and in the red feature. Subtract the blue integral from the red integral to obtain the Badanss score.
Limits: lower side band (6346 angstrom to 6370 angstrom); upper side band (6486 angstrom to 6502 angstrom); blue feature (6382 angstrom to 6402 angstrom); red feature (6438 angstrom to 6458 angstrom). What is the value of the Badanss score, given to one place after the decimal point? 1.0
